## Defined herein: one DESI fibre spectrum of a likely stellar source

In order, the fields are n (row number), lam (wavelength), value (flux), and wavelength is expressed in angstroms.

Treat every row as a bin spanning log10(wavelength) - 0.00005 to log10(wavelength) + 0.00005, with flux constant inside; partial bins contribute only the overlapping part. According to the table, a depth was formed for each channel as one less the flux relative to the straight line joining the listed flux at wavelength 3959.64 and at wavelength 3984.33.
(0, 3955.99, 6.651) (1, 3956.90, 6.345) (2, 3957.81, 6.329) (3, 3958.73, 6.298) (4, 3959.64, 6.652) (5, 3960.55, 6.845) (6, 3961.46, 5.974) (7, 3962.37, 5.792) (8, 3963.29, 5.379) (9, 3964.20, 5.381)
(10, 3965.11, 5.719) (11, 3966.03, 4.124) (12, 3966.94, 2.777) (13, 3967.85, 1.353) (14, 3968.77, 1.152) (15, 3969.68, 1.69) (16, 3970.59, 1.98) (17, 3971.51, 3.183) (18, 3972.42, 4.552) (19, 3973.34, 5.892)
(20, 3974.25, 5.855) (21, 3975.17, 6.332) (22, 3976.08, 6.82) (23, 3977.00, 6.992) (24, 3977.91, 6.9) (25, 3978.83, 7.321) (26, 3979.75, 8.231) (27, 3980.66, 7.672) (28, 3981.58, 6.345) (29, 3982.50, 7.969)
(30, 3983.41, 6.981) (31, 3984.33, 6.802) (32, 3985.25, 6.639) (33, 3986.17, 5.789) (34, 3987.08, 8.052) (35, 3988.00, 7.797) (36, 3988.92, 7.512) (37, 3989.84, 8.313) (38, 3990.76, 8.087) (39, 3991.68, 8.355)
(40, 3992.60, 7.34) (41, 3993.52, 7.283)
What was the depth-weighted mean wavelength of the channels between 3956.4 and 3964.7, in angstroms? 3962.2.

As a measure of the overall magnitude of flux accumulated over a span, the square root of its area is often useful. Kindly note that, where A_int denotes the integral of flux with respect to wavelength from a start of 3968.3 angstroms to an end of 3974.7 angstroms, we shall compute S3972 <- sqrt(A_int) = 4.7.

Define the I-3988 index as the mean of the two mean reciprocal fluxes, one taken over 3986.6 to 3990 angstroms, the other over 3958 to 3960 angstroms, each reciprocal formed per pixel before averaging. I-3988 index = 0.141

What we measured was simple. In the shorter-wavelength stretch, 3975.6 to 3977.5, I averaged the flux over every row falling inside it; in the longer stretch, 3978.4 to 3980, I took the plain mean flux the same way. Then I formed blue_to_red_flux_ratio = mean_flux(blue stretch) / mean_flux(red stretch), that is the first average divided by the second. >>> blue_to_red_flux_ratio 0.9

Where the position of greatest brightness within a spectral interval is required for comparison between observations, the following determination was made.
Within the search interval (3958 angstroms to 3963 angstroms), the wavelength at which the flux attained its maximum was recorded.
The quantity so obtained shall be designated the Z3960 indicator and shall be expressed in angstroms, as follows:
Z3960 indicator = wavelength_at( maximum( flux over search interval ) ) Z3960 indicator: 3960.55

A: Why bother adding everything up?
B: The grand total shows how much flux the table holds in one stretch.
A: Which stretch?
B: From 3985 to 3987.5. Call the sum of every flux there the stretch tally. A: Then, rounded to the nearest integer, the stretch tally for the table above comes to 20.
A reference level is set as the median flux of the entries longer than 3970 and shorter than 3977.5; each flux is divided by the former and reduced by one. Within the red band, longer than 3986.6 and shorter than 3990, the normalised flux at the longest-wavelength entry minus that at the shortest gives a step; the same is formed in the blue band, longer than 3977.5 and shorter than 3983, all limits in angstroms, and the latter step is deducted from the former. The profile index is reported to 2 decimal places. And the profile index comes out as -0.14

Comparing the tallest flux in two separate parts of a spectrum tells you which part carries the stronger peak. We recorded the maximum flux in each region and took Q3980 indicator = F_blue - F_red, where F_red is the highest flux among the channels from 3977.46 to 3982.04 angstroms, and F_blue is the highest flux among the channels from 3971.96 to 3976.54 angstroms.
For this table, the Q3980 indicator -1.4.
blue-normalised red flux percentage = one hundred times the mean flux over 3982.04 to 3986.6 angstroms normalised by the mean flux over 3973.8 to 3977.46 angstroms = 105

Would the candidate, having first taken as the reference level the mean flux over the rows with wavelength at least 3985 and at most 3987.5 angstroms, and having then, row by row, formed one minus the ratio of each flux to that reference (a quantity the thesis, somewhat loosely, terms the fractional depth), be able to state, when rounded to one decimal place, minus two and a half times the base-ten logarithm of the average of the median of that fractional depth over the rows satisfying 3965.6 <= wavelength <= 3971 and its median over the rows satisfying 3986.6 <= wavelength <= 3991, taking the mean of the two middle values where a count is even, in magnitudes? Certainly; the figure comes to 1.4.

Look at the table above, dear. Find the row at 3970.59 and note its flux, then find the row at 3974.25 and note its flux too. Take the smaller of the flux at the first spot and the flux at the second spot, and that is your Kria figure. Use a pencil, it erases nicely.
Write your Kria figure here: 2.0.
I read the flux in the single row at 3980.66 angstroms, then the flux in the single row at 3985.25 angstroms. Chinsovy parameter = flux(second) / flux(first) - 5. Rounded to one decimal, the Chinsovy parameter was -4.1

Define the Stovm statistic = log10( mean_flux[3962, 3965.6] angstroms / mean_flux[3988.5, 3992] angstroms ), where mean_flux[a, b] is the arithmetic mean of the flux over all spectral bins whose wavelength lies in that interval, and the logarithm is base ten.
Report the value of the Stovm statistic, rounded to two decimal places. -0.16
